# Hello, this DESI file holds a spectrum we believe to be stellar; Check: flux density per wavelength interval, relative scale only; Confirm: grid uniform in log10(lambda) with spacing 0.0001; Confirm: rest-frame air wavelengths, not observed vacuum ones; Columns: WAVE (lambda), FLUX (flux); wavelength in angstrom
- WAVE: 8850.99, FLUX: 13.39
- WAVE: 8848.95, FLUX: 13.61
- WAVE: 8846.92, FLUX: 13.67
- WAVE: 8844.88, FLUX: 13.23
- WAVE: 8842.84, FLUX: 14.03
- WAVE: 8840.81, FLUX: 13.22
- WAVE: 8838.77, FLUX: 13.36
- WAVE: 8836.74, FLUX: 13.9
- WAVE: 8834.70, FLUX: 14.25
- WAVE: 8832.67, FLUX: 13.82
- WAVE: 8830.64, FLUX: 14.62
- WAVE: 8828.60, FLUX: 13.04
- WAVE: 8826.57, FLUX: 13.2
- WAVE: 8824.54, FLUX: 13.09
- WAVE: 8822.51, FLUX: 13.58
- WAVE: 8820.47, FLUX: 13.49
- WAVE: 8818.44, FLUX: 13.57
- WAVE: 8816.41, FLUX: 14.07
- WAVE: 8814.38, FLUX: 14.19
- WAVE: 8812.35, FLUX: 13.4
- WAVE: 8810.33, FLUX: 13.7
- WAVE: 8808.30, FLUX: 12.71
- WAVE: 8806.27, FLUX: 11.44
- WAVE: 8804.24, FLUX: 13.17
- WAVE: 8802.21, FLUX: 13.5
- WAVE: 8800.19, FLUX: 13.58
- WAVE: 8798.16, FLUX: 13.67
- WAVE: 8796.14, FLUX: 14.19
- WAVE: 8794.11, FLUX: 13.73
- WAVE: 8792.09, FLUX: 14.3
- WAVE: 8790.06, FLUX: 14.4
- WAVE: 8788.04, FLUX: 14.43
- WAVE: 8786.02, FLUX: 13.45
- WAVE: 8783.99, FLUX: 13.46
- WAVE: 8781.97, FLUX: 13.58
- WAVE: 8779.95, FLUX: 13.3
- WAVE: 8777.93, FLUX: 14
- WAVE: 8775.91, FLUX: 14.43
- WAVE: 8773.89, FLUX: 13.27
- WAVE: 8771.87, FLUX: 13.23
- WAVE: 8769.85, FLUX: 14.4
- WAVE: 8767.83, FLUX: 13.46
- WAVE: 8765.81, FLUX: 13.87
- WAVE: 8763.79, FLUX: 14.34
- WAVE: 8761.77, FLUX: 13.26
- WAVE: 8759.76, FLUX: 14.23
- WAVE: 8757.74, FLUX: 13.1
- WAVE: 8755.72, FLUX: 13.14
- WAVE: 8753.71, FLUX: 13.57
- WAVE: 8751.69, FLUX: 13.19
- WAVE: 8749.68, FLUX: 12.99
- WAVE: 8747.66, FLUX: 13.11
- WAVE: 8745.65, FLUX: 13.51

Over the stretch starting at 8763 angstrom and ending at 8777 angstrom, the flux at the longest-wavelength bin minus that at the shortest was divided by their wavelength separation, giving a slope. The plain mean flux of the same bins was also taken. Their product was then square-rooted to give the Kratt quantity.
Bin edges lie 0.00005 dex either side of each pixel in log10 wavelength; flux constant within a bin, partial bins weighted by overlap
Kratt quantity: 0.32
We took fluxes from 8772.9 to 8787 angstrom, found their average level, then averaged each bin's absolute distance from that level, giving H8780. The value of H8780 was 0.33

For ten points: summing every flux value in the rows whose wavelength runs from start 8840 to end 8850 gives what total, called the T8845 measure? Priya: 67.8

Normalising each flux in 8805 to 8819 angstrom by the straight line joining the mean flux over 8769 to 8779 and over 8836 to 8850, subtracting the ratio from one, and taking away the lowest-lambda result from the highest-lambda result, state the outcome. -0.16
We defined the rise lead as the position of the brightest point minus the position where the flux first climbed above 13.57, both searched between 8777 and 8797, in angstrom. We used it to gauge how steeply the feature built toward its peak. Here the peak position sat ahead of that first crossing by 10.1 angstrom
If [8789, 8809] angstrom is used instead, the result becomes 0.0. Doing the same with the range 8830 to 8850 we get 0.0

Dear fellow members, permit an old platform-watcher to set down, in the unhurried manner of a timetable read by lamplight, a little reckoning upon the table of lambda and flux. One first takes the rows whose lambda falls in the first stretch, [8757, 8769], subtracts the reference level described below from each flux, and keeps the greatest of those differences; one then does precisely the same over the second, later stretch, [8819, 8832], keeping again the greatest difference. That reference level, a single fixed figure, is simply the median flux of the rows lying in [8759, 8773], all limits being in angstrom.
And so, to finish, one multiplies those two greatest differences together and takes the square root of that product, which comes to 0.59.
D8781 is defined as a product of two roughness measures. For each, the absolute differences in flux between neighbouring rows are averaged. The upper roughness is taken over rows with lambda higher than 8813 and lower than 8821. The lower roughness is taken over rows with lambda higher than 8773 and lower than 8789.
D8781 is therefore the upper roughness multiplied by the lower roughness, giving 0.12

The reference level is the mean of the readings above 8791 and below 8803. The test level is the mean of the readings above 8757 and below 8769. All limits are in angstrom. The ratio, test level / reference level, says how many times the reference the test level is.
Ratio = 0.99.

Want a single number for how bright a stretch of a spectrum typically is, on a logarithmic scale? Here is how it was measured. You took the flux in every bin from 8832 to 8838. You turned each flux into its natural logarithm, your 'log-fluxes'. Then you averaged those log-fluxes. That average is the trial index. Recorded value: 2.64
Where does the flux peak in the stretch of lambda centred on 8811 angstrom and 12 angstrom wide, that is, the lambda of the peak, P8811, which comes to 8814.38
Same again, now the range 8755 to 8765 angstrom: 8763.79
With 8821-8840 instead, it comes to 8830.64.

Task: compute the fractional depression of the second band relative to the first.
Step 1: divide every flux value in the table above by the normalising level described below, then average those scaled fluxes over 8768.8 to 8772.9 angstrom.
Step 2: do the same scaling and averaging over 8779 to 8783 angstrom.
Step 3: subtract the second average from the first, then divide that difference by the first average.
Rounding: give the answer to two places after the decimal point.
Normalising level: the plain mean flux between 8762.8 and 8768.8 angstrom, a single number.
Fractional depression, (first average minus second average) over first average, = 0.03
